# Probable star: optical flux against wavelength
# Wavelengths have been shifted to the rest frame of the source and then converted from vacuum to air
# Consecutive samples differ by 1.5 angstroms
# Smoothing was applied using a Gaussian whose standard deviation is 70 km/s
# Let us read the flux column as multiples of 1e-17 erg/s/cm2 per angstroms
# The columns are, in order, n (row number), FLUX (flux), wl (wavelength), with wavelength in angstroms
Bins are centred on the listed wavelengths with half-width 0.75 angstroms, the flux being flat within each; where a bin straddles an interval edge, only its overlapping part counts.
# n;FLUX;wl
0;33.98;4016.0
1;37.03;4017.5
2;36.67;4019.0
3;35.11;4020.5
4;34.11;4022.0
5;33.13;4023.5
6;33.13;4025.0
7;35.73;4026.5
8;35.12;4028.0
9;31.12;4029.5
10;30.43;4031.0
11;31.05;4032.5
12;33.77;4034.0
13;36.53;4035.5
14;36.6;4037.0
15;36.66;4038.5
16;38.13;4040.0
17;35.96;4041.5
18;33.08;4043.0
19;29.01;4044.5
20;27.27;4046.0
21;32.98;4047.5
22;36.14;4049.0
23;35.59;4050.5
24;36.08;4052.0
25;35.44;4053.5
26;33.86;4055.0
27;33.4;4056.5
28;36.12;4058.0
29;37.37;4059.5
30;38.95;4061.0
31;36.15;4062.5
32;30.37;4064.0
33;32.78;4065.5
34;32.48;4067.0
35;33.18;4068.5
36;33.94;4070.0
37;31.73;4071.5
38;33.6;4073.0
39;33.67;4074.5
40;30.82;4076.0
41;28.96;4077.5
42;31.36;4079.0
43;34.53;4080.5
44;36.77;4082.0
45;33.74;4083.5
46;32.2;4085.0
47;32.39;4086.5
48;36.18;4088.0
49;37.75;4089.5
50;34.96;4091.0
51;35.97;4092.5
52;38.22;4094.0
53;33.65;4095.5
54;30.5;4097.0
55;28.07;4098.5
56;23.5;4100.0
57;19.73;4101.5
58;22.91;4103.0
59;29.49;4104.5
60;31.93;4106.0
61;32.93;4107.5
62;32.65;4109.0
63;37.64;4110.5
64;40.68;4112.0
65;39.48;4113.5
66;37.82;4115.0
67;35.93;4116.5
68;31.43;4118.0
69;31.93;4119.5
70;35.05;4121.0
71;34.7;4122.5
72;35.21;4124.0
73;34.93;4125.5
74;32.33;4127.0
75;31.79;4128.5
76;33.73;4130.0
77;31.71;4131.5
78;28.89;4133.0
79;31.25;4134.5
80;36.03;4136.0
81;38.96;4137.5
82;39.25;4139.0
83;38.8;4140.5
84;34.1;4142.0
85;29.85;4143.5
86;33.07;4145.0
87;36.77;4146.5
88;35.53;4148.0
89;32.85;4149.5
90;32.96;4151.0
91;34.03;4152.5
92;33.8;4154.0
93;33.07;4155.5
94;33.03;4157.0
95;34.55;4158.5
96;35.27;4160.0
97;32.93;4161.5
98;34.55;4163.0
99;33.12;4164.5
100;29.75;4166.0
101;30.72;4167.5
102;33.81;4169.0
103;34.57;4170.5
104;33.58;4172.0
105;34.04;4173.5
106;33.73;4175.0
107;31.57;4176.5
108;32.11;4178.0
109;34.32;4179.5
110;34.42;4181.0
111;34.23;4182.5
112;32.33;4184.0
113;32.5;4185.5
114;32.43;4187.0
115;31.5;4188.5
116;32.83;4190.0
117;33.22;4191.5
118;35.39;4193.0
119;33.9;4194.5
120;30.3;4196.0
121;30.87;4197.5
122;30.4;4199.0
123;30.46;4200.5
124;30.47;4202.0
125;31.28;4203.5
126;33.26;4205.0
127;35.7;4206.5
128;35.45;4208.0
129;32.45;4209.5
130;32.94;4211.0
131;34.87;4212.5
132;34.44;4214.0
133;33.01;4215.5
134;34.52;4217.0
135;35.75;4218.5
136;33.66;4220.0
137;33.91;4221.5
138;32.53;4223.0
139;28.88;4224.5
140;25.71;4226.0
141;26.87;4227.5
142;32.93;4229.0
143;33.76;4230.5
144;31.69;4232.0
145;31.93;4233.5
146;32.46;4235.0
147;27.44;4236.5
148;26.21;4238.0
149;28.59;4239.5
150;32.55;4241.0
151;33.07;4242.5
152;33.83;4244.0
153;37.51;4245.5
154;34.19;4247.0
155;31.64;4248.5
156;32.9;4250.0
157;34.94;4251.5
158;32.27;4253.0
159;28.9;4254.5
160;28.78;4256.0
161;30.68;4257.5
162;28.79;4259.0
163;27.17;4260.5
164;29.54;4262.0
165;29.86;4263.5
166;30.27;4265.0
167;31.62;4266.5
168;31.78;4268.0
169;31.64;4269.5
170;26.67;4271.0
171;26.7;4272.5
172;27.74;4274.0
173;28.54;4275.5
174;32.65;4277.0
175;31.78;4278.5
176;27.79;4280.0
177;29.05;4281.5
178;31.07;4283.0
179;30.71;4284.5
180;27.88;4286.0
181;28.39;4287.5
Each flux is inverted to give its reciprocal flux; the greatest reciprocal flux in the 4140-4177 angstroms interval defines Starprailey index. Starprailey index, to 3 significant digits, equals 0.0336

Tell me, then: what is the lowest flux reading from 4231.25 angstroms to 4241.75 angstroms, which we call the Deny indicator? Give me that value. 26.21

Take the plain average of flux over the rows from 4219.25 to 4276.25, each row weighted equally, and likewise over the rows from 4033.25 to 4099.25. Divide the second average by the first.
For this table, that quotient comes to 1.11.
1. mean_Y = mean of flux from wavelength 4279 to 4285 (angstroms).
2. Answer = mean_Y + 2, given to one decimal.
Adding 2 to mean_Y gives 31.7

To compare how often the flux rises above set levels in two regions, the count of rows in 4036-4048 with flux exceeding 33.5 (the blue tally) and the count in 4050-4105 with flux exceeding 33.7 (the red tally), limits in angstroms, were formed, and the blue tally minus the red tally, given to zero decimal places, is -13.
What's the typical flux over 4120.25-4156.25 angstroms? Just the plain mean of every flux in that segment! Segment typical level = 34.1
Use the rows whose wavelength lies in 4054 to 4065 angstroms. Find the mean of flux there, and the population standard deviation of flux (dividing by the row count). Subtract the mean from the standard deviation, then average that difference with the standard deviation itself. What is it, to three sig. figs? -14.9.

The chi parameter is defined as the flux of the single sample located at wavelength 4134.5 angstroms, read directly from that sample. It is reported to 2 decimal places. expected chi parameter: 31.25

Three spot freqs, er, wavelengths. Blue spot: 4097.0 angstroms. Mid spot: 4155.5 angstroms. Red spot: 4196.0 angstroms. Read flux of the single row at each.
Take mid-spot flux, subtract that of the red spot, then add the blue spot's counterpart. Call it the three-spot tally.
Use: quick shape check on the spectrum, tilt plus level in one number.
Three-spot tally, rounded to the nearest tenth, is 33.3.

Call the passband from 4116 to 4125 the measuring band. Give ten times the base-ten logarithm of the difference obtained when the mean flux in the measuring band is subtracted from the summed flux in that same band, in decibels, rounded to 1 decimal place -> 22.3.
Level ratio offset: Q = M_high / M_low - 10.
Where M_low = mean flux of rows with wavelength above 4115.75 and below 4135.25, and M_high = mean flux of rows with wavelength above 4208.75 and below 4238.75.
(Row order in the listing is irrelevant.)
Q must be -9.04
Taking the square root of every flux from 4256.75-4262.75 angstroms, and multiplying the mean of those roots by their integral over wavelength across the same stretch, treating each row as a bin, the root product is 174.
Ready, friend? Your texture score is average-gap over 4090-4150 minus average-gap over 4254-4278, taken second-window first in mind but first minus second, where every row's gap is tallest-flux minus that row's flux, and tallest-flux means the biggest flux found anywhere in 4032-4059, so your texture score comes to -3.9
